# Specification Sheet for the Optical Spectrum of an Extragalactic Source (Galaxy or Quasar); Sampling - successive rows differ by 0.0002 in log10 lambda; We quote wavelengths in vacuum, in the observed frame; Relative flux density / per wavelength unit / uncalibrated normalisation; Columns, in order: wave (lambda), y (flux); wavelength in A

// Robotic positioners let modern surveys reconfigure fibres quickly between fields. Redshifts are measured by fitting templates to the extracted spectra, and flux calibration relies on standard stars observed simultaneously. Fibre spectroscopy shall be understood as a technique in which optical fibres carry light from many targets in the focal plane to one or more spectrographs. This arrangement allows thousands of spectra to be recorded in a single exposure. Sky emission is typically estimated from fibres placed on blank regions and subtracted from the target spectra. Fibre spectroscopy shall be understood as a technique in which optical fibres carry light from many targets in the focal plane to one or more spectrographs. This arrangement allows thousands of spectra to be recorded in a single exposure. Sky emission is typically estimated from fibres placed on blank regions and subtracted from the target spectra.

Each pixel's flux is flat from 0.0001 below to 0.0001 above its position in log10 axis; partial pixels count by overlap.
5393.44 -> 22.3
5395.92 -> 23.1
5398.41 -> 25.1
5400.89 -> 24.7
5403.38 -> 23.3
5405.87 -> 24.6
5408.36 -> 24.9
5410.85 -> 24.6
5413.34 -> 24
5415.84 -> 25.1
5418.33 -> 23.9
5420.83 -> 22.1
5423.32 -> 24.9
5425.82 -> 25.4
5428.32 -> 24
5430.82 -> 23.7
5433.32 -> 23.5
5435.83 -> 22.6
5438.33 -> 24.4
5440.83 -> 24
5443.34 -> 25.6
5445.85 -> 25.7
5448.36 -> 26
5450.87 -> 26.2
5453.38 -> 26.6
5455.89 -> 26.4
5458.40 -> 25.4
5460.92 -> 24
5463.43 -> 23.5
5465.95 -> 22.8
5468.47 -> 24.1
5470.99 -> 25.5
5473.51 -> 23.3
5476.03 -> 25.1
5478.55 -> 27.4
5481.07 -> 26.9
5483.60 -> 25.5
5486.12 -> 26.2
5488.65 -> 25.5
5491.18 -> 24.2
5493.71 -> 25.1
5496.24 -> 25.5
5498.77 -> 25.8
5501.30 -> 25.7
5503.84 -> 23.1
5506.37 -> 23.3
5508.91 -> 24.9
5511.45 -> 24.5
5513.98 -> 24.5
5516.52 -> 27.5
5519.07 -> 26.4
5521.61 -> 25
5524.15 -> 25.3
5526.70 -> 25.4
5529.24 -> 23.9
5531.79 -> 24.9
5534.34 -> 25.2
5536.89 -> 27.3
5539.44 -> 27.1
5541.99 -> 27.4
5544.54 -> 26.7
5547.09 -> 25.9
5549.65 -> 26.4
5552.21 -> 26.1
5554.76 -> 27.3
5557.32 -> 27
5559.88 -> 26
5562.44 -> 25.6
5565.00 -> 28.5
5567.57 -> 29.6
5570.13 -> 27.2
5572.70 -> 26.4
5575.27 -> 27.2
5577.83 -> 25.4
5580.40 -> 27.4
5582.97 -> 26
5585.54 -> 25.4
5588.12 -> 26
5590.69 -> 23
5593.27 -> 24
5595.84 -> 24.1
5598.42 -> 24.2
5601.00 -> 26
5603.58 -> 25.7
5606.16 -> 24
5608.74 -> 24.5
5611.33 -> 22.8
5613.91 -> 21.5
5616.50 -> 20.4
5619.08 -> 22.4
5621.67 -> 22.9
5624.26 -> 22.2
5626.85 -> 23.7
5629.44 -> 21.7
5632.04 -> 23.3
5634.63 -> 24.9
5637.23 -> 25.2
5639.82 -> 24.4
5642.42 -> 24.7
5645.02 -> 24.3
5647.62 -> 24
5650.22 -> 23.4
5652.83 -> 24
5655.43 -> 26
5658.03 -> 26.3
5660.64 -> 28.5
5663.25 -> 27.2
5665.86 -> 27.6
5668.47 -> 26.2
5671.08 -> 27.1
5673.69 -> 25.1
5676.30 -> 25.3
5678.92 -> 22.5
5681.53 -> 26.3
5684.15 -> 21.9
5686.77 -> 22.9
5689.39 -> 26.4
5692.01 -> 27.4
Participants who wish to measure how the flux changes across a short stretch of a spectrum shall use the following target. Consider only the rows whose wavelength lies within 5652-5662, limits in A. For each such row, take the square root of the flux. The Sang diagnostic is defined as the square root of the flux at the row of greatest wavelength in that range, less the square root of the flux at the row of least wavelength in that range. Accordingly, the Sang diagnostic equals 0.44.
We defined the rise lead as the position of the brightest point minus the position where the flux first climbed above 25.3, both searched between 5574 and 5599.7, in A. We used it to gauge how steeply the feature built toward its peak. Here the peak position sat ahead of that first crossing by 5.1 A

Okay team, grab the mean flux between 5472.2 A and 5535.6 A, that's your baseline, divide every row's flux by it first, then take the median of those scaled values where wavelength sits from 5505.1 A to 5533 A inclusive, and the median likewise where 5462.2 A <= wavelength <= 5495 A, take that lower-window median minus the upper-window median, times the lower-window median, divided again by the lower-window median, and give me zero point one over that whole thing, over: 13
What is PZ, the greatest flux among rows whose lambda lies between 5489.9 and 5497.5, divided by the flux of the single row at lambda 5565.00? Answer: 0.89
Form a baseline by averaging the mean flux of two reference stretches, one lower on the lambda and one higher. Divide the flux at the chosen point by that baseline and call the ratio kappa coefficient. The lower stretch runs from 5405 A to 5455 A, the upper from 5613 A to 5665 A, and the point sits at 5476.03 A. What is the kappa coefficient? 1.03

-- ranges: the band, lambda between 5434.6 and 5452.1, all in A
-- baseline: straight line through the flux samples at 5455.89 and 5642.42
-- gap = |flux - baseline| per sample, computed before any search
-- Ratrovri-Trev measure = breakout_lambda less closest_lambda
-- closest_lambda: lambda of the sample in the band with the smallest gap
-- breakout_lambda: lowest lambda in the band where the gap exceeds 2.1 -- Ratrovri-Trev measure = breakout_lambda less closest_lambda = -15.0 A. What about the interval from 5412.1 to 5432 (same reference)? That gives -12.5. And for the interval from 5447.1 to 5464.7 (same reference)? 5.0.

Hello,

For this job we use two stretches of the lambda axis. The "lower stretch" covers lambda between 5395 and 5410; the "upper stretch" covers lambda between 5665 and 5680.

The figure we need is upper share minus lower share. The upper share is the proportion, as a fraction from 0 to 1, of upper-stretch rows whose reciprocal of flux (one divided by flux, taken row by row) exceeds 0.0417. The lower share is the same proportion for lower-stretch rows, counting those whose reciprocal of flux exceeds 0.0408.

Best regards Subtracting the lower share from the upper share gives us -0.2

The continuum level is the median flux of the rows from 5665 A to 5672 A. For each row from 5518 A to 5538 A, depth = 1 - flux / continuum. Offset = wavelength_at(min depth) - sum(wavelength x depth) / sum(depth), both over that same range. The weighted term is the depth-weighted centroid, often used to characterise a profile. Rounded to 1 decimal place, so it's 9.4 A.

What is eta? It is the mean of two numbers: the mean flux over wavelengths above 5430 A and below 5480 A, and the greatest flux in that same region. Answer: 26.1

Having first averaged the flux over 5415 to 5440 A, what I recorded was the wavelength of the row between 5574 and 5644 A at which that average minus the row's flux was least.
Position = 5580.40 A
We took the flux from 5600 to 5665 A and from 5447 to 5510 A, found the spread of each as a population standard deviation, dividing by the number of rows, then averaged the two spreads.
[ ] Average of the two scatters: 1.53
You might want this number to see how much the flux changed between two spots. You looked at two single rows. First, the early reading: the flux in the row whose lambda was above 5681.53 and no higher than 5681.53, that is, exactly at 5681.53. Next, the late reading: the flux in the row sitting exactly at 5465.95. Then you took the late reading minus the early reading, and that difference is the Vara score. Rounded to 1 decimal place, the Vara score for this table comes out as -3.5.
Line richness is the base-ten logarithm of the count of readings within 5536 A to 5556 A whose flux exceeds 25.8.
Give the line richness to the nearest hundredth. 0.90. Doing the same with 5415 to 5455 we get 0.48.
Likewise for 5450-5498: 0.78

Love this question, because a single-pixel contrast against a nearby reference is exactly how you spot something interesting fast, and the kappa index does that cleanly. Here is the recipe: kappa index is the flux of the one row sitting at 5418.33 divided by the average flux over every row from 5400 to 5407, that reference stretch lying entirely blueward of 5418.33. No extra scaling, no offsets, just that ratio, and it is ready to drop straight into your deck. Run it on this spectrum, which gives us 0.99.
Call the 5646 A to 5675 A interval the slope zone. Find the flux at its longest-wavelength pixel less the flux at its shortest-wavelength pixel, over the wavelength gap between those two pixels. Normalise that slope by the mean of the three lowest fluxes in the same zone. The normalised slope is 0.002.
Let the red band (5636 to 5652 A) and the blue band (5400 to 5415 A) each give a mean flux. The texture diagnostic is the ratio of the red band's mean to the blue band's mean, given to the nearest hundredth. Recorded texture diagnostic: 1.00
